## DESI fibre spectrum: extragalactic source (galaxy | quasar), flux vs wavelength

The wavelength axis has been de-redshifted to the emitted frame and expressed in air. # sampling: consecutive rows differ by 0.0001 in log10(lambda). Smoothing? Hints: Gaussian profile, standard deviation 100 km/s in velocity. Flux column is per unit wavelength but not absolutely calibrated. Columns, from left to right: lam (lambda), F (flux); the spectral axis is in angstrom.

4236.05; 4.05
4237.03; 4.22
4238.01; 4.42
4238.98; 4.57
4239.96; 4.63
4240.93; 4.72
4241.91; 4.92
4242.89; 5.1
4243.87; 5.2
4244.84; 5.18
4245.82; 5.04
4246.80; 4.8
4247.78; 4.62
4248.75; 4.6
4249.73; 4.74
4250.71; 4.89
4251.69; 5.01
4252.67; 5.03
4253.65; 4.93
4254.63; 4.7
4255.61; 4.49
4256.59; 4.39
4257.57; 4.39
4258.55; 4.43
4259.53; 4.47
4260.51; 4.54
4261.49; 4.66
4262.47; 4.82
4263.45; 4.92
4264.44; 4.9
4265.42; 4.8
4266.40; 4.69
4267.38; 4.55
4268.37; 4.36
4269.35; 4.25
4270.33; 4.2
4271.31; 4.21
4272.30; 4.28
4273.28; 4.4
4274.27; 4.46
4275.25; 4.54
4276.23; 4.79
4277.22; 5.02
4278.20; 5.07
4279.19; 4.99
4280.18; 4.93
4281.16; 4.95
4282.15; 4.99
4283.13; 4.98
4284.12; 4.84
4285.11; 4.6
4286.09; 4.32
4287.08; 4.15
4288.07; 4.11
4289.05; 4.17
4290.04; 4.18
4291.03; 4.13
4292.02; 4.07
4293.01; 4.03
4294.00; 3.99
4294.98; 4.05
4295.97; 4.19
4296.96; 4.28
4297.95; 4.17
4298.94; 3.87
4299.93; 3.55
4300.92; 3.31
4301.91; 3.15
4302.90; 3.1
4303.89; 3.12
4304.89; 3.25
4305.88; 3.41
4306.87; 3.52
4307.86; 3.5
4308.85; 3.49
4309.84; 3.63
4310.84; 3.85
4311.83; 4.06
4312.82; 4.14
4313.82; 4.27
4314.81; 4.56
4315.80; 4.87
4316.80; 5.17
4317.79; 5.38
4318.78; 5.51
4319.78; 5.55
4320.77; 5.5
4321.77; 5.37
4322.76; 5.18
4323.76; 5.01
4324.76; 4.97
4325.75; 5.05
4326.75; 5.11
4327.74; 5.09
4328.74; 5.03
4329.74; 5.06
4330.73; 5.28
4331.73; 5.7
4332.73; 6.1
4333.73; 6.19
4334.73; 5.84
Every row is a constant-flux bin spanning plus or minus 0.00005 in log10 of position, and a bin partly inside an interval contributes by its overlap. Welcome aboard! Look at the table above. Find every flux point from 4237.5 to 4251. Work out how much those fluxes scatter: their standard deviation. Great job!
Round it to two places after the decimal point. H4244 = 0.24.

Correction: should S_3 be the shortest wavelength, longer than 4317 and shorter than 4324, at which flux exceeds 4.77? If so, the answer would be 4317.79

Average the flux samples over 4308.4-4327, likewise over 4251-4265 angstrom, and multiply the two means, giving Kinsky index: 22.4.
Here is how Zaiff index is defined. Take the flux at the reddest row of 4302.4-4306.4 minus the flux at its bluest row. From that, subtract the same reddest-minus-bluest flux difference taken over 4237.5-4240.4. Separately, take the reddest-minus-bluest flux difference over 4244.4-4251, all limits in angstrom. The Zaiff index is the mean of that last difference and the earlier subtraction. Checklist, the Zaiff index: -0.1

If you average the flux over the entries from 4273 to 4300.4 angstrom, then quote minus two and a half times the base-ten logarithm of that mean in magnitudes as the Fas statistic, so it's -1.61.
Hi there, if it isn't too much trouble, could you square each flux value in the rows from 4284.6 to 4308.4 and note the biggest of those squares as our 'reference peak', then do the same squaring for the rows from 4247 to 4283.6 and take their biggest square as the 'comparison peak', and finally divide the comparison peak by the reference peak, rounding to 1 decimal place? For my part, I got 1.2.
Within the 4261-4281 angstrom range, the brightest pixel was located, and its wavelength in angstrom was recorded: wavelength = 4278.20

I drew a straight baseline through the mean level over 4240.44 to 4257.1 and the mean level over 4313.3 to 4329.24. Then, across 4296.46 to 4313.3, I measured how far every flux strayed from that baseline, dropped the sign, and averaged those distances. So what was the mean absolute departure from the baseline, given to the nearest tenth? 1.4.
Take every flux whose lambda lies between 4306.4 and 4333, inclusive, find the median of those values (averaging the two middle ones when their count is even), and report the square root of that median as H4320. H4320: 2.25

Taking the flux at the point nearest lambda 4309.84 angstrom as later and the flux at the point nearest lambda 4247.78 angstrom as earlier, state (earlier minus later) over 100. 0.010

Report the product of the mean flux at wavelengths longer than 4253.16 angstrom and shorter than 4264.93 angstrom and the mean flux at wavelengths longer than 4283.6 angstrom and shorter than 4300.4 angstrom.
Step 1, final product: 19.3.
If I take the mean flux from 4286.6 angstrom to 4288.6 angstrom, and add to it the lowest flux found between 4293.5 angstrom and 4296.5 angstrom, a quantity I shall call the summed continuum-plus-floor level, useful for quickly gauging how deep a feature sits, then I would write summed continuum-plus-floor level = 8.1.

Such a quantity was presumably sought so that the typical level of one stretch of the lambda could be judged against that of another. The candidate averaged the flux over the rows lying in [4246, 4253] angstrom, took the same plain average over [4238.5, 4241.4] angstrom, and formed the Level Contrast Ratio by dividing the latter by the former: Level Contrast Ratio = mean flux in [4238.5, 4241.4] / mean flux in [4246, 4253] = 0.96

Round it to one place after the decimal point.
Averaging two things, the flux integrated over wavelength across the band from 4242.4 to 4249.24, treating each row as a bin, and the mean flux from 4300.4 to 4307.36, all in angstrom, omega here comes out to 18.5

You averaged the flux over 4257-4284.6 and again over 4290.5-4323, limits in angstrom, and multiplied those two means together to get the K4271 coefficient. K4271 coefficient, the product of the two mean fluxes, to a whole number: 19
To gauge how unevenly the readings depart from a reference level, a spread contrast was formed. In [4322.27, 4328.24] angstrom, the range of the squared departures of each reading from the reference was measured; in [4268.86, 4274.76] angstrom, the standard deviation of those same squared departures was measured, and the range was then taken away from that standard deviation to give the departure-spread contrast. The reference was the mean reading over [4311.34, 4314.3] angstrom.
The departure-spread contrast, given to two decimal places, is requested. -0.35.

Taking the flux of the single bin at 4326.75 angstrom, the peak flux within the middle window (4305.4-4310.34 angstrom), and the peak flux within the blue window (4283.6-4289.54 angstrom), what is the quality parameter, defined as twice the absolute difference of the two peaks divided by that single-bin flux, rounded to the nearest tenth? 0.5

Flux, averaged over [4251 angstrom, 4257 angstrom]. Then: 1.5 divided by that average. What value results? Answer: 0.315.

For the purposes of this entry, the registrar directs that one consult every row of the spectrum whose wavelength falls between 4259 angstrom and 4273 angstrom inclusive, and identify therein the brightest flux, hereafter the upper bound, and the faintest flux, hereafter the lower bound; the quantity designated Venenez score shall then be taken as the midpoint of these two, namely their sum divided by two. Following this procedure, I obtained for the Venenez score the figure 4.56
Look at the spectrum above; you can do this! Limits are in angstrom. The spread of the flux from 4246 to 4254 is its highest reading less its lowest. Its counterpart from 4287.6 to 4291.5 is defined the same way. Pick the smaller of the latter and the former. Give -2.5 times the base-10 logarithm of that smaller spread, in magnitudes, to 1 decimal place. 2.9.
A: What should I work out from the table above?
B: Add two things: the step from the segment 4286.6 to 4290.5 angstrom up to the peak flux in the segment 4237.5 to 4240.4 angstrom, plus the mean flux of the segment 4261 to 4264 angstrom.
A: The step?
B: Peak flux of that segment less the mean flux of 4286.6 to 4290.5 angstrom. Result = 5.3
